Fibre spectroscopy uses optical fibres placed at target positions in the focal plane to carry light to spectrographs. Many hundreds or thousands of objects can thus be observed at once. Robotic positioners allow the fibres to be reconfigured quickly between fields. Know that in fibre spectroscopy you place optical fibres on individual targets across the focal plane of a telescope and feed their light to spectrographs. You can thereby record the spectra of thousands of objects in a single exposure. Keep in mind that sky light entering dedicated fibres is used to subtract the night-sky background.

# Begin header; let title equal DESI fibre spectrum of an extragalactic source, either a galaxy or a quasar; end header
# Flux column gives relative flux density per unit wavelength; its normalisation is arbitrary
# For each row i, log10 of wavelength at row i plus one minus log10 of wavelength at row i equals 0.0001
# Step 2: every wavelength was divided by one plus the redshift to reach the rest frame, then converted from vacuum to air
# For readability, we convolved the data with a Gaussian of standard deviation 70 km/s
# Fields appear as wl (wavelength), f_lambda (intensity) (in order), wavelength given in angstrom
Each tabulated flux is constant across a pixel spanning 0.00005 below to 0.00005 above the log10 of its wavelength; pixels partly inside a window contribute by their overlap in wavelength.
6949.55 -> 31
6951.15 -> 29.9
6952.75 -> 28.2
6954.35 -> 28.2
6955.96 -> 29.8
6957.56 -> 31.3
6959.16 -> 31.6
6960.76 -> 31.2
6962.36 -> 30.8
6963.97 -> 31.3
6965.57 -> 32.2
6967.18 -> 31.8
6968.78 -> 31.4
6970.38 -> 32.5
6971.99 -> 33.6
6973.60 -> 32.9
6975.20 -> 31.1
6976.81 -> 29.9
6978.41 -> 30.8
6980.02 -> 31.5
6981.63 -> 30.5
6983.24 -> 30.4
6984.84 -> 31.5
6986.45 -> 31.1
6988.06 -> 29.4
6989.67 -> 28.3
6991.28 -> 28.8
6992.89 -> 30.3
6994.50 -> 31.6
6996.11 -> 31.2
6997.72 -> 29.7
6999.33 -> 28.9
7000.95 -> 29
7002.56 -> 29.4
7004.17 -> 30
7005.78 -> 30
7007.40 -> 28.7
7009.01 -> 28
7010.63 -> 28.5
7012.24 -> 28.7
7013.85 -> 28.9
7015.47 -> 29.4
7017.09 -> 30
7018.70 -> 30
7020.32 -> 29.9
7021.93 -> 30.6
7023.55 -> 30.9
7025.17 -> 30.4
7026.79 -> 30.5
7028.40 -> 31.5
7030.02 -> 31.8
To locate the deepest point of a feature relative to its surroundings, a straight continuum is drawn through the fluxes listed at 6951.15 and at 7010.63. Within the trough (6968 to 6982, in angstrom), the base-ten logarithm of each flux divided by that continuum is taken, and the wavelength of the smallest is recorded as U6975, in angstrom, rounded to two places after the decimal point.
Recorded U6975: 6976.81 angstrom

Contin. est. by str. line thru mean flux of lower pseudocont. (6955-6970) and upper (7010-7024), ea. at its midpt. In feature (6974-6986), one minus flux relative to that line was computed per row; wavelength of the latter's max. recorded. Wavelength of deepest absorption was 6976.81 angstrom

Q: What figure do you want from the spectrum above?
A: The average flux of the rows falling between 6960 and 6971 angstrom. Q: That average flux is 31.60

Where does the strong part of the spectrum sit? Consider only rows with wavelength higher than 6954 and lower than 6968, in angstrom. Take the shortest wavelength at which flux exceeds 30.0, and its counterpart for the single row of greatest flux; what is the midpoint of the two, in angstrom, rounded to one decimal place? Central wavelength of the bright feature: 6961.6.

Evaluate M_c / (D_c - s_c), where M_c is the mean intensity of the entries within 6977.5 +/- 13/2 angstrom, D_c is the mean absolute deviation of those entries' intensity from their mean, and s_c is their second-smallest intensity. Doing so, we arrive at -1.066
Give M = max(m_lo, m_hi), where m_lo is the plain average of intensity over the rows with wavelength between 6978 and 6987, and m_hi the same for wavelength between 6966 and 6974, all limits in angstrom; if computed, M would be 32.4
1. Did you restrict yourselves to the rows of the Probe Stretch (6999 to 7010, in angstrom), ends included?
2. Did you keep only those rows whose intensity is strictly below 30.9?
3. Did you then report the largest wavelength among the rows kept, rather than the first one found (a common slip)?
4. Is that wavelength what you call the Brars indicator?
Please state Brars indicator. 7009.01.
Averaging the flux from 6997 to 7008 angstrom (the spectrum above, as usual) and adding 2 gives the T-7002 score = 31.4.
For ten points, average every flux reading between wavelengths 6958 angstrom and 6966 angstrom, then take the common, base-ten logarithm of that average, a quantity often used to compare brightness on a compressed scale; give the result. 1.50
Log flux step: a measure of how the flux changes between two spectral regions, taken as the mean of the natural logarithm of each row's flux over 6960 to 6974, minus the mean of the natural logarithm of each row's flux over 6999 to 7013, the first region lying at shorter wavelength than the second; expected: 0.10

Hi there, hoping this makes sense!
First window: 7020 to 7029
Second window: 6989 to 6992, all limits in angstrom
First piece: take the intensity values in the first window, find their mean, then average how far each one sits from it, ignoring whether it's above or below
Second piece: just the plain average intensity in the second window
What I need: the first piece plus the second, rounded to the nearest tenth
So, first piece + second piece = 28.9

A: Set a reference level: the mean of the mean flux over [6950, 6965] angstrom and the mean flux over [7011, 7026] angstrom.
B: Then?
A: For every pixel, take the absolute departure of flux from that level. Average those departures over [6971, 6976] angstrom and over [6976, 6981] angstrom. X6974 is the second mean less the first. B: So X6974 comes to -1.7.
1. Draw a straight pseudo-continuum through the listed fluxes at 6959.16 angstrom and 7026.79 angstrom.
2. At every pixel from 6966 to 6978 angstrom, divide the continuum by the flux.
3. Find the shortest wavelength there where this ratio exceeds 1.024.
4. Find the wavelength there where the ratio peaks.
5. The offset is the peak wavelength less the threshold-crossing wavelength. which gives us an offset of 0.0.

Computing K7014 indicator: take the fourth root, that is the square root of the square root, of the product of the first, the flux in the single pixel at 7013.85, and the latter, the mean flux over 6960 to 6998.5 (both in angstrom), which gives 5.47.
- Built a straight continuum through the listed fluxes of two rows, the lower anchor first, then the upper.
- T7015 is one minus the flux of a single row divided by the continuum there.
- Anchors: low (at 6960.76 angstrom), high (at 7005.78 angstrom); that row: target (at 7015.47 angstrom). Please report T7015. 0.011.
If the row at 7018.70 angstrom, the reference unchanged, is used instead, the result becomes -0.012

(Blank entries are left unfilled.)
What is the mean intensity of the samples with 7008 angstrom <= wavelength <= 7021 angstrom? 29.2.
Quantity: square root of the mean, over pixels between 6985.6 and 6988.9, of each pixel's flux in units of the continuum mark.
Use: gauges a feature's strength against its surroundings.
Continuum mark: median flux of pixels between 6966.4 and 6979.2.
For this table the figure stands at 0.978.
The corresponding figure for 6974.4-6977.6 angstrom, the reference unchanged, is 0.982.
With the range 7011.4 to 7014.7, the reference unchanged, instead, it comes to 0.955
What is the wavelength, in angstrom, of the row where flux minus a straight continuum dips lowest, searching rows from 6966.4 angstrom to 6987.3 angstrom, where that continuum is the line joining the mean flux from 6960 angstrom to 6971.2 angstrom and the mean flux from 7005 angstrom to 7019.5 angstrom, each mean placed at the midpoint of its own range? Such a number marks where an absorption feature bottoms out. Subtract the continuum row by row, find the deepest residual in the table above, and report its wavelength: 6976.81 angstrom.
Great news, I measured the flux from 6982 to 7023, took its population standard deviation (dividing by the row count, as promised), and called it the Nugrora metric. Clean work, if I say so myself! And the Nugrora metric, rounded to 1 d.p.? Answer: 1.0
